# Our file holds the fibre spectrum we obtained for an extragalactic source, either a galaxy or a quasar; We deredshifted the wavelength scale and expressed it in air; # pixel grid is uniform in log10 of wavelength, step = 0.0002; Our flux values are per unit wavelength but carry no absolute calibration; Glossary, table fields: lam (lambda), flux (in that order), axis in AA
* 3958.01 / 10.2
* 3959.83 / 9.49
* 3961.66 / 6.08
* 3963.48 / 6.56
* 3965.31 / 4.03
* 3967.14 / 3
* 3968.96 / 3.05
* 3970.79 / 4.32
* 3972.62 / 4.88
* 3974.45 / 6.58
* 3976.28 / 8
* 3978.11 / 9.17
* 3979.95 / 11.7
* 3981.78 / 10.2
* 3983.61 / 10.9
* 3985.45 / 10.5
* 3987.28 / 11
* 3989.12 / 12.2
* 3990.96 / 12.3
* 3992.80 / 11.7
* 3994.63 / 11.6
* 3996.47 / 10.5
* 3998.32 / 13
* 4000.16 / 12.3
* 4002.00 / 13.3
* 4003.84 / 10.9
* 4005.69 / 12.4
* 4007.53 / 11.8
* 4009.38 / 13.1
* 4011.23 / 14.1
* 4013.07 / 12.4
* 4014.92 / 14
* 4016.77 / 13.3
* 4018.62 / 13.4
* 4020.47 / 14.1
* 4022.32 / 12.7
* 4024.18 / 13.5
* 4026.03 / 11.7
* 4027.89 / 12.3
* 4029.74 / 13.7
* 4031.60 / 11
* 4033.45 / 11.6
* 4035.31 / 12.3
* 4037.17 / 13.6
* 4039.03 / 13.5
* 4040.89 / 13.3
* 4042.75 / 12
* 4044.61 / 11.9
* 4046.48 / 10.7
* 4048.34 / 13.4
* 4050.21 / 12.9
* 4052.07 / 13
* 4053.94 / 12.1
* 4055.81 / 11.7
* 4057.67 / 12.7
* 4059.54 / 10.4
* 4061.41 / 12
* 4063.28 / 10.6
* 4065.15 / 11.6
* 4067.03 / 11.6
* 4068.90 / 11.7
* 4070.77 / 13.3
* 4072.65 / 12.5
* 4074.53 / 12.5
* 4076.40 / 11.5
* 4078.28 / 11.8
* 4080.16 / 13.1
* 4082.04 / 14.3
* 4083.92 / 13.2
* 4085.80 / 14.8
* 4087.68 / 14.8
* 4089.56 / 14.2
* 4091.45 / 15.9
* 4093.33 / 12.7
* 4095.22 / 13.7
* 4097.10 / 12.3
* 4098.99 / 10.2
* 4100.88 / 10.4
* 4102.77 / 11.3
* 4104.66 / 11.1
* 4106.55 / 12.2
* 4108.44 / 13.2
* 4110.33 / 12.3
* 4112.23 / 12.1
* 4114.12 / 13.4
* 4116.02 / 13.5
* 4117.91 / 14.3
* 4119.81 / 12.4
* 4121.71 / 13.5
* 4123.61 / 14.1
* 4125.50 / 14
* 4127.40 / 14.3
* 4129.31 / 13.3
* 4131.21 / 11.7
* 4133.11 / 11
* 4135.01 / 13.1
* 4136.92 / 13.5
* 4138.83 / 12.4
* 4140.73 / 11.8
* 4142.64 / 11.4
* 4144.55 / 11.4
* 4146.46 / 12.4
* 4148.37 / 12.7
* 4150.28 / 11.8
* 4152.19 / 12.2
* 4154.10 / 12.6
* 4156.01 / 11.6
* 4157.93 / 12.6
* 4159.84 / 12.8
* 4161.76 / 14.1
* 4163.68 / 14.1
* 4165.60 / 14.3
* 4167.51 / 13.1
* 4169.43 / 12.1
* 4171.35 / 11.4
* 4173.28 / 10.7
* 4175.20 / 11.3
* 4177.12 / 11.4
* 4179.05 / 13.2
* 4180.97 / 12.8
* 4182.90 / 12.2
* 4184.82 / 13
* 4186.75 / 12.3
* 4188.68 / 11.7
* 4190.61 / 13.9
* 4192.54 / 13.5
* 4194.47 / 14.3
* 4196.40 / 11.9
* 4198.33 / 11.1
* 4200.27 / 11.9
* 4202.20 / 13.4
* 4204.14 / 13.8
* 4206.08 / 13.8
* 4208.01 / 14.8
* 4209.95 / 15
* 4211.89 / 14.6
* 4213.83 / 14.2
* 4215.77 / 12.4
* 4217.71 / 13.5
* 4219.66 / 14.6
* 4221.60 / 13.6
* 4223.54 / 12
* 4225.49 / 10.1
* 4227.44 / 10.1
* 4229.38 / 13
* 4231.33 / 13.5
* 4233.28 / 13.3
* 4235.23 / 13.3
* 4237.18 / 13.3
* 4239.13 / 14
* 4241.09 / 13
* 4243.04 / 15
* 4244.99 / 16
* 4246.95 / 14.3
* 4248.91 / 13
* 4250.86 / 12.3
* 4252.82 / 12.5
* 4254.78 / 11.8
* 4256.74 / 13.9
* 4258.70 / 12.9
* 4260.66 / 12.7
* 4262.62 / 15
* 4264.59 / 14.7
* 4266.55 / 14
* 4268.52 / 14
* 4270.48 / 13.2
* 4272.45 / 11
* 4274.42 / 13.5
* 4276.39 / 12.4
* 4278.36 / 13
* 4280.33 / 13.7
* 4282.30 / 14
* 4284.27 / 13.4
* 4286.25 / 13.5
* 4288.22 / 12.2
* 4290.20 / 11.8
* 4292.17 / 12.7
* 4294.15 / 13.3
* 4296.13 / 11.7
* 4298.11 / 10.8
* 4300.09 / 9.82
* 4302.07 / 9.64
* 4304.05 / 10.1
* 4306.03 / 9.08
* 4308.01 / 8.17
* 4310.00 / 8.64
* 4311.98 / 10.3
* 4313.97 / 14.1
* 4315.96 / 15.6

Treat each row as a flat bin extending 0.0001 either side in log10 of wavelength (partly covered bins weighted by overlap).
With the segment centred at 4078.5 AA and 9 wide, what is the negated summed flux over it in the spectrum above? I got -63.2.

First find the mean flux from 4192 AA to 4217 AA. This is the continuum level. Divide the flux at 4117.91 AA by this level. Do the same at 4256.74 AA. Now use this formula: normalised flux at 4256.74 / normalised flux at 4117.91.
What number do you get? 0.97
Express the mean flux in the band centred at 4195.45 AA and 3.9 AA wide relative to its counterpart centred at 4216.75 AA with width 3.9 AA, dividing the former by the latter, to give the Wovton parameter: 1.01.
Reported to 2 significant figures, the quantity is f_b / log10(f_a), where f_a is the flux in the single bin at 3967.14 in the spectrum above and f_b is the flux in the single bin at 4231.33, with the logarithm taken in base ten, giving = 28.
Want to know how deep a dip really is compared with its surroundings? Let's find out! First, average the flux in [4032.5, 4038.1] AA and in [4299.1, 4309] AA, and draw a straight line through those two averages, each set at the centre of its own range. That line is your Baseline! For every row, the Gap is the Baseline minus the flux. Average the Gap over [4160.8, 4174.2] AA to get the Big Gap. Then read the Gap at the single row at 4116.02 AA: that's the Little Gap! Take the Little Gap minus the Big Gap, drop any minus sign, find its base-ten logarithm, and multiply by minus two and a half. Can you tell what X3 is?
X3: 2.9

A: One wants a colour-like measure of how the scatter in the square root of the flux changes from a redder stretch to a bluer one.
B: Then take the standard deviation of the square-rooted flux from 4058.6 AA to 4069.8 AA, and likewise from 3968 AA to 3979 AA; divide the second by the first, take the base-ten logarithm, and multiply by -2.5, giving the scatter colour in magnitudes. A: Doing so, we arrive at -1.7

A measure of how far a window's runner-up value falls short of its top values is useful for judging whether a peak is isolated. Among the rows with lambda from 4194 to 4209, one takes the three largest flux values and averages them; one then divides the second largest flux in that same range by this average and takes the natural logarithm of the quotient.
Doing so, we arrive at 0.000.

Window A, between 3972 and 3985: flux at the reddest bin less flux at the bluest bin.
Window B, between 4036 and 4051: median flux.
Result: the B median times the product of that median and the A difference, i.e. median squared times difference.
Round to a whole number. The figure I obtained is 1033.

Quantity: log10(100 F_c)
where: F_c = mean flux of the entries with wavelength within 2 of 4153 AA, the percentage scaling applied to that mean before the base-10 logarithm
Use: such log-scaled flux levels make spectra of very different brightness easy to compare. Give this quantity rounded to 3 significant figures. 3.09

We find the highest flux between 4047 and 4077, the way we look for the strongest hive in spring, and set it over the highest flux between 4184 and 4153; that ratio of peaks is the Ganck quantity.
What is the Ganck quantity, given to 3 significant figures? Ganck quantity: 0.937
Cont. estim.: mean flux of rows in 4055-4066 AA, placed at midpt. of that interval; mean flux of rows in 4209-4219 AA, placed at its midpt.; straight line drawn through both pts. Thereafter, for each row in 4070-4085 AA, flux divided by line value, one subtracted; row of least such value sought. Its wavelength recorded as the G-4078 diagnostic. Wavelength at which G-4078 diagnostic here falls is 4076.40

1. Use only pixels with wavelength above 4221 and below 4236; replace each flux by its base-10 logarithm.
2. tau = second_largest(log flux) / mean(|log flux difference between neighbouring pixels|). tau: 30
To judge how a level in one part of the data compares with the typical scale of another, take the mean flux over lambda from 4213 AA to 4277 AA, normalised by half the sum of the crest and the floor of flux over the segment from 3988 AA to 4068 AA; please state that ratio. 1.08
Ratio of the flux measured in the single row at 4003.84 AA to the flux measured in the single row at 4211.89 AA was 0.75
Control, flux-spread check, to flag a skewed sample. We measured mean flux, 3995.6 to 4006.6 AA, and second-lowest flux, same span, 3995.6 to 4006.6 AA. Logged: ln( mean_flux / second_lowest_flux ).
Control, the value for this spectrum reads 0.10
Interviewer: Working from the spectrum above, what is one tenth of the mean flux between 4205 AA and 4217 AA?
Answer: 1.41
